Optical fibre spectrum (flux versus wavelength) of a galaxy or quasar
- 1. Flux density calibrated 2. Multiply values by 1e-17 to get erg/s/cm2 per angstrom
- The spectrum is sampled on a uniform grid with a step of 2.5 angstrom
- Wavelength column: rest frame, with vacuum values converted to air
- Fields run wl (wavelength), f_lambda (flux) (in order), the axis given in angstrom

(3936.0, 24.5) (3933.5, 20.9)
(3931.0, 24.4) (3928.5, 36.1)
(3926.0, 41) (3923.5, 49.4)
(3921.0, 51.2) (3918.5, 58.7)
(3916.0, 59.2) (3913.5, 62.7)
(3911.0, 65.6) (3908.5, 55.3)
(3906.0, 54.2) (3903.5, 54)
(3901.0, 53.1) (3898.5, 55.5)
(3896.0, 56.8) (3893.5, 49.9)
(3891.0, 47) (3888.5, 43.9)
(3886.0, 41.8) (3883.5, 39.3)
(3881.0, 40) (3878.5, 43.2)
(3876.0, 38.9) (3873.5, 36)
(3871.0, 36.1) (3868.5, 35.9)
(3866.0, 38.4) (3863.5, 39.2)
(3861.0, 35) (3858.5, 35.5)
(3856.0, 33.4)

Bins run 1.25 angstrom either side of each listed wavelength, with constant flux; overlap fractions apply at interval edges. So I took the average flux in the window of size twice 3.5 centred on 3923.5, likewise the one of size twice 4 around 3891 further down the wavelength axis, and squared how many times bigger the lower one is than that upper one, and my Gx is 0.99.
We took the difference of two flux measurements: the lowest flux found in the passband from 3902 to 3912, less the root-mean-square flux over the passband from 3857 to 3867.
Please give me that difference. 17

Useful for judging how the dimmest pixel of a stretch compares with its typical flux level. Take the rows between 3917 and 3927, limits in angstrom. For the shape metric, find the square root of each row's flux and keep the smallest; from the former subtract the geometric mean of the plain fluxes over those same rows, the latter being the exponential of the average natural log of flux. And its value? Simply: -43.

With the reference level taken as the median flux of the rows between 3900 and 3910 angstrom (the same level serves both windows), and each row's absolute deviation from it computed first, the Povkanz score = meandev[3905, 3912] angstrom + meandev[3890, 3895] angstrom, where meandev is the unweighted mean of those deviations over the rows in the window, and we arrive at 10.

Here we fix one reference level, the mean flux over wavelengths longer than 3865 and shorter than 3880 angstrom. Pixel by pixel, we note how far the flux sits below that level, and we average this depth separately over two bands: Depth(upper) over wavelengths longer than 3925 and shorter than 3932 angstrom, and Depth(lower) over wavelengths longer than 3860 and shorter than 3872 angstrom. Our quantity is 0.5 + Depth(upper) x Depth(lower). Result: 5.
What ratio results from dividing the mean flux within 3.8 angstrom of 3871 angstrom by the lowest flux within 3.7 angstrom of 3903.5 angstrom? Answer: 0.68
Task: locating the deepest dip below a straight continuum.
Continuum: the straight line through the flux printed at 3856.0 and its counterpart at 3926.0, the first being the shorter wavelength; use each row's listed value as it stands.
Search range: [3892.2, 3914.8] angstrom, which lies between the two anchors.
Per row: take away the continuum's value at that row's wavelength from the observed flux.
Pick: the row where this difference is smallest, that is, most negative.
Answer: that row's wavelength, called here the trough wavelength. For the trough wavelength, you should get 3893.5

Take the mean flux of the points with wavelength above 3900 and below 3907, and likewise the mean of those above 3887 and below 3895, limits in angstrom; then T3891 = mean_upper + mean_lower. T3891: 101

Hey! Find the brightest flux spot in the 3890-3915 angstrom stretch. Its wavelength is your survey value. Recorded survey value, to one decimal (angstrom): 3911.0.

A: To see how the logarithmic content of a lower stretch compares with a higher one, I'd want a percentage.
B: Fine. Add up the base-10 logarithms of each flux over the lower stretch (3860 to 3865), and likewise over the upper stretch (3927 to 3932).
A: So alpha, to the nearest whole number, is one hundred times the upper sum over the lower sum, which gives 94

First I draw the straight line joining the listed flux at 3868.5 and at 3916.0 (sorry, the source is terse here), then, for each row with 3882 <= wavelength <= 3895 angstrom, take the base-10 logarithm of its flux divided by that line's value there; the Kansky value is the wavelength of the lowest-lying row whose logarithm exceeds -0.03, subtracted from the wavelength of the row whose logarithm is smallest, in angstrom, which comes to -2.5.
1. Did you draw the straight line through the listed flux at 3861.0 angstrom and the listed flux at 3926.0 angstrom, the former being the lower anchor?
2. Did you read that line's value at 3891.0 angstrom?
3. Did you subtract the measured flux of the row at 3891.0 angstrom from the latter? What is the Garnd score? -9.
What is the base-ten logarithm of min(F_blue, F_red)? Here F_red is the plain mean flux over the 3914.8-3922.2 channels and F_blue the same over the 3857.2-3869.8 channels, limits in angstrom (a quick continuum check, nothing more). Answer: 1.57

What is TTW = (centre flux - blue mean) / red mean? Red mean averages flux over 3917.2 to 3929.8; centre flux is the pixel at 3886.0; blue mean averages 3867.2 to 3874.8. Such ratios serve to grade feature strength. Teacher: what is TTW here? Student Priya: 0.12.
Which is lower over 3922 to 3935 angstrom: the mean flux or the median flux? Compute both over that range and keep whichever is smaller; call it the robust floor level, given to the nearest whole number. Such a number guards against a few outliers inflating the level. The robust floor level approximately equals 34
